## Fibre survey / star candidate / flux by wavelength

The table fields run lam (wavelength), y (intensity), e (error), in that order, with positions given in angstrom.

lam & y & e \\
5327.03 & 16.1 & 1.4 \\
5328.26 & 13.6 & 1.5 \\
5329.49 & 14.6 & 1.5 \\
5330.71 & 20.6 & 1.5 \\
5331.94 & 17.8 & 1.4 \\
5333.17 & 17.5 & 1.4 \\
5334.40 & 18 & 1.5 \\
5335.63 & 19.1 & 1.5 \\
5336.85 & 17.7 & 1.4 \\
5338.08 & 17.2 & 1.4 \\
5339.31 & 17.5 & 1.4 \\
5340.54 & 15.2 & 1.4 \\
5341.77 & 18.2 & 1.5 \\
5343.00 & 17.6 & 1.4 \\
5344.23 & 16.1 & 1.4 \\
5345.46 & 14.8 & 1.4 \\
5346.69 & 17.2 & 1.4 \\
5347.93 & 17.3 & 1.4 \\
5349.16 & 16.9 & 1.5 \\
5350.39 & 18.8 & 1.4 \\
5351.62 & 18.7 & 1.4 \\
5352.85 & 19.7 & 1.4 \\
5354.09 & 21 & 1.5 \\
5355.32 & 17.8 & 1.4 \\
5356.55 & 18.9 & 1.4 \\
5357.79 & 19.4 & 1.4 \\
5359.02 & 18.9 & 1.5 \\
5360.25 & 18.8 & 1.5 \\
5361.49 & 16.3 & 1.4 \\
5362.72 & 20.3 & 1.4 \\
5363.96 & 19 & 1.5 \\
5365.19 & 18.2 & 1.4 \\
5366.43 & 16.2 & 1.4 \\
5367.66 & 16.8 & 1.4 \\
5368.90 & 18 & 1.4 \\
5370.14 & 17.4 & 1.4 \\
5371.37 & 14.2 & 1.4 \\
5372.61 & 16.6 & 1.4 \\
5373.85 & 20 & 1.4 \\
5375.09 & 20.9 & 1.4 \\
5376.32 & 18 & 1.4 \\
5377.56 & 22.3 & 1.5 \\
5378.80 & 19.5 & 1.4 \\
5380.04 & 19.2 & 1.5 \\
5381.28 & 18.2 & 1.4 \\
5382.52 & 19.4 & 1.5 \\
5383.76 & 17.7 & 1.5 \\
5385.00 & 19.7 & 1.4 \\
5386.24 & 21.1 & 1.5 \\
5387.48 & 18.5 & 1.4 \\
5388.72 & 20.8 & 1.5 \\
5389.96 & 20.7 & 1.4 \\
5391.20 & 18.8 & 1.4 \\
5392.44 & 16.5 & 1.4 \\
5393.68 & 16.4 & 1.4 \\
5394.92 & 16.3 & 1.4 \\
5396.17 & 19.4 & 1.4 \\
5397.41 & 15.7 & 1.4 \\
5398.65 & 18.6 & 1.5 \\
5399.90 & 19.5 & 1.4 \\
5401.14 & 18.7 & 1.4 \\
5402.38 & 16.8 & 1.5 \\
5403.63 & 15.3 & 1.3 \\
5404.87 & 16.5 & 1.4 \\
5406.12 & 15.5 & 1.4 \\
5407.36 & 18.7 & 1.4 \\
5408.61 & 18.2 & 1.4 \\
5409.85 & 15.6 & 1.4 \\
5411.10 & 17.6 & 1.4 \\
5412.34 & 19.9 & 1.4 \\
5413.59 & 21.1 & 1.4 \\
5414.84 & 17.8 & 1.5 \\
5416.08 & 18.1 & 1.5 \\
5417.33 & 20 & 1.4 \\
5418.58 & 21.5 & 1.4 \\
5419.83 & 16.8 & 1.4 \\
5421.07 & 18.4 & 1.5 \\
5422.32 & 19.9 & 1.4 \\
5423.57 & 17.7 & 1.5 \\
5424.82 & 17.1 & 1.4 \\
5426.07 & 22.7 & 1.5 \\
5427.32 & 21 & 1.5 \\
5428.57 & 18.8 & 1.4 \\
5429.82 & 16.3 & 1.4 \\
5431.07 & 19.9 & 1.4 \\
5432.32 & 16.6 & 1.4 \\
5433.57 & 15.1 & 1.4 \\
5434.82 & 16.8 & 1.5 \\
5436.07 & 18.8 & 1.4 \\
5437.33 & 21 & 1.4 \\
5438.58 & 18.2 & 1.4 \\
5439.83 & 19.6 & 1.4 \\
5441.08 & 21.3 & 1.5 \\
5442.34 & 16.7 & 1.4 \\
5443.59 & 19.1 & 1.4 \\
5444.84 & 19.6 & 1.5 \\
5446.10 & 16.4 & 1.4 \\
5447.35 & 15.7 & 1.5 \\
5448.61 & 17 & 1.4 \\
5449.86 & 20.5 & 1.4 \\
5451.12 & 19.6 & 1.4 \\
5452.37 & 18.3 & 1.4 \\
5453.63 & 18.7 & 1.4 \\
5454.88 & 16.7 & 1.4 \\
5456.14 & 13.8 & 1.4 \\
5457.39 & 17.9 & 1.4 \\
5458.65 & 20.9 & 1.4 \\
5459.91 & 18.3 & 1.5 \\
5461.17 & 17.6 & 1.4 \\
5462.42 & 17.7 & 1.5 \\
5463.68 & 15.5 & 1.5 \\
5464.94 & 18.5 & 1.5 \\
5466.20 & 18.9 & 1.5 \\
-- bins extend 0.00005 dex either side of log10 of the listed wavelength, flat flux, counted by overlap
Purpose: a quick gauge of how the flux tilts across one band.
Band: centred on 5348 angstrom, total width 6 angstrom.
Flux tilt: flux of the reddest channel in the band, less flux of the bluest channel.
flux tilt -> 4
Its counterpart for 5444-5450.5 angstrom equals 1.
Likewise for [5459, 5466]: 0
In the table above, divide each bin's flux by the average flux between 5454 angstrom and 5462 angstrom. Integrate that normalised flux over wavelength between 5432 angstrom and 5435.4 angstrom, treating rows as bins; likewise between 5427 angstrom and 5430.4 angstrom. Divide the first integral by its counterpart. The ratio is 0.87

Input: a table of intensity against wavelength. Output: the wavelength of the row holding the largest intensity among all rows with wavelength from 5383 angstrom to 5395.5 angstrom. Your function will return 5386.24 angstrom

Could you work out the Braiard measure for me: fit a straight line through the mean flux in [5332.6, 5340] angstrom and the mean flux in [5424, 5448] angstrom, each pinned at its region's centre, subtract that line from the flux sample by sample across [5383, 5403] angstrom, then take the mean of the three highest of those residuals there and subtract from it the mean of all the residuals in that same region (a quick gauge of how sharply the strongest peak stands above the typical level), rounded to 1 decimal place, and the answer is 2.4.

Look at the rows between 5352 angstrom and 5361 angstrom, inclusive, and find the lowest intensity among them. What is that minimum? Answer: 17.8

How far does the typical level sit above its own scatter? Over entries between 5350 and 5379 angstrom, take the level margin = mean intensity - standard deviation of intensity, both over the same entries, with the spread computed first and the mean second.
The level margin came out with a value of 16.8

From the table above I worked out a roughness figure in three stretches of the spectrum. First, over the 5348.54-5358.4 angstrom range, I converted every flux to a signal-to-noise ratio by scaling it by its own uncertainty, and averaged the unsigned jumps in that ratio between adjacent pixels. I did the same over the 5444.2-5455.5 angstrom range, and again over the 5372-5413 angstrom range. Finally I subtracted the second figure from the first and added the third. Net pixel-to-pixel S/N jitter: 0.70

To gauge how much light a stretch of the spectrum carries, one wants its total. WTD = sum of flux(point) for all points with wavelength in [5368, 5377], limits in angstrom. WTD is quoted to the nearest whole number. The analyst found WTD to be 125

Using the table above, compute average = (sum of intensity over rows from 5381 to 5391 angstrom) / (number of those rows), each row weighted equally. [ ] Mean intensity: 19.5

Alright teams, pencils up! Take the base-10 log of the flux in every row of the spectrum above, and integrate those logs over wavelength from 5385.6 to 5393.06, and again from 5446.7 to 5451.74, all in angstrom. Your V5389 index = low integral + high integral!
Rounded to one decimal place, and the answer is 15.9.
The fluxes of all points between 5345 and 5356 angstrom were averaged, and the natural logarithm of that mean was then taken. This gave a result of 2.89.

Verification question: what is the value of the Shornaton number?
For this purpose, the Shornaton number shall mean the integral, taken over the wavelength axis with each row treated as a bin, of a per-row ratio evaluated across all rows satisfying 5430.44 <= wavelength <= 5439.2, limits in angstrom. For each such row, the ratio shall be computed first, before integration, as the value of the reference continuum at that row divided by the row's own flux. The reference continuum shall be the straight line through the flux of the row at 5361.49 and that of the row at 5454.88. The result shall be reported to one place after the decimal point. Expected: 8.1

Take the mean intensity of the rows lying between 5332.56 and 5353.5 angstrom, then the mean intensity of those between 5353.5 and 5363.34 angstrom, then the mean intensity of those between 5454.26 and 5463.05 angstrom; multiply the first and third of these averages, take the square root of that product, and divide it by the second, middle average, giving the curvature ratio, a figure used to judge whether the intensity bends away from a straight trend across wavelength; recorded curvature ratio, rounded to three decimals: 0.926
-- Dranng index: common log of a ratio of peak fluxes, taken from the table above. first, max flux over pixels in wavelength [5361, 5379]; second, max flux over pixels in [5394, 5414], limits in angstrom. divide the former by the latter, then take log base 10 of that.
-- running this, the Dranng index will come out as 0.024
